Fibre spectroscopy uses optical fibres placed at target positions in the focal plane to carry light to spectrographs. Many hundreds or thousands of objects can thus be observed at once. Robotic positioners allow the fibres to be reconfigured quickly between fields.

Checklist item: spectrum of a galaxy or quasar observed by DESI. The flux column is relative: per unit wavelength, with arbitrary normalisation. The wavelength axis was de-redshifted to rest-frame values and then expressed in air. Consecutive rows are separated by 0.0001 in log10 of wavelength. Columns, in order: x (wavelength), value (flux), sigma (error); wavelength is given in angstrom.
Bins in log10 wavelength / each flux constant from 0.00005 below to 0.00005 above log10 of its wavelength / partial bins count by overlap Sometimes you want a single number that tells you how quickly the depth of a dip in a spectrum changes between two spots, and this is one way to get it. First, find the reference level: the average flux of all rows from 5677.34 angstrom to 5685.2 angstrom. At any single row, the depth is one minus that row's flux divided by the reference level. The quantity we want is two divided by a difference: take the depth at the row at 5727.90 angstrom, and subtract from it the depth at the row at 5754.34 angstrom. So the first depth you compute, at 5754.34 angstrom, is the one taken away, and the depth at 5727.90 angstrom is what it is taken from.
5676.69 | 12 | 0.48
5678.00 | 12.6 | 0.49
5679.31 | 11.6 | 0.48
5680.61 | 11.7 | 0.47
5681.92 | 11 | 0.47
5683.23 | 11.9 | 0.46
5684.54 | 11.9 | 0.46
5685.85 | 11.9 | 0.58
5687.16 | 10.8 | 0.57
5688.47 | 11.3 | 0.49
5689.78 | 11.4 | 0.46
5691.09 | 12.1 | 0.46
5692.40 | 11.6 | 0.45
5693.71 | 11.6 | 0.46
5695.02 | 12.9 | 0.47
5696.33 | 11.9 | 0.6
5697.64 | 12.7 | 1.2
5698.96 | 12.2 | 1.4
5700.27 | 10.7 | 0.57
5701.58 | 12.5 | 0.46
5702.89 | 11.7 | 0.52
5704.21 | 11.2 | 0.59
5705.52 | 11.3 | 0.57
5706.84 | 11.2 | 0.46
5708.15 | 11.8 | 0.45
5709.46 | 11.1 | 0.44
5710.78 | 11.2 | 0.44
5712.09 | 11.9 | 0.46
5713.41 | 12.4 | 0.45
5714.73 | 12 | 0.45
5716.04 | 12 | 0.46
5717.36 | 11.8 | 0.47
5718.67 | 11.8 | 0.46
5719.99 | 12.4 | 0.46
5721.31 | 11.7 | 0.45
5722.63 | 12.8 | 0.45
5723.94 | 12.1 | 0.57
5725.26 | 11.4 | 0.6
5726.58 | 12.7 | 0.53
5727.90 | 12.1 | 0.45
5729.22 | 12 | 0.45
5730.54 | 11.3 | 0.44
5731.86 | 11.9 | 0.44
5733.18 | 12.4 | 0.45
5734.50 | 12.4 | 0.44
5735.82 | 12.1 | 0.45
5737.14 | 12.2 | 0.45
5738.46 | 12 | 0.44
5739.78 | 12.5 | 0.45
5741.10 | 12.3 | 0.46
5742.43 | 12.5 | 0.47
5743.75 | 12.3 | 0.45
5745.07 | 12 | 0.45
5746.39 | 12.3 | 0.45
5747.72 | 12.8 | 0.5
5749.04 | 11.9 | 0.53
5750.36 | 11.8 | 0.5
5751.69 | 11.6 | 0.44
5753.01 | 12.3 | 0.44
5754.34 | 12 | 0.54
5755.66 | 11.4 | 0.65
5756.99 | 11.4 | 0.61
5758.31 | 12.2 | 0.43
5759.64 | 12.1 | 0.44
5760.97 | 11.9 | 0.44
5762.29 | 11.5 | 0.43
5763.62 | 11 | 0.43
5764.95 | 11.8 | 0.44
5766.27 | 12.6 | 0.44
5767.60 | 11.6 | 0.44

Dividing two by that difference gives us -236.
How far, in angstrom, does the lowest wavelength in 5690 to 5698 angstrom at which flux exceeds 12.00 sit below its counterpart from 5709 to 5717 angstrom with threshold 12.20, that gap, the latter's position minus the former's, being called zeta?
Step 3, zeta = 22.3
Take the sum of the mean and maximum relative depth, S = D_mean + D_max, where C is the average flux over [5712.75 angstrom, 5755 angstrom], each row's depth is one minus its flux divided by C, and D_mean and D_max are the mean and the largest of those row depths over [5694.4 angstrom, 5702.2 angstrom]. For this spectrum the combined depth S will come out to 0.11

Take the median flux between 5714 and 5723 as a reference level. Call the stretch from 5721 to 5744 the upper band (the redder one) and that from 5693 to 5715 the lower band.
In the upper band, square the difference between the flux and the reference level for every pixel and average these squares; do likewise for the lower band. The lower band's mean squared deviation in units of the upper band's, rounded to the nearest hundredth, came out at 2.34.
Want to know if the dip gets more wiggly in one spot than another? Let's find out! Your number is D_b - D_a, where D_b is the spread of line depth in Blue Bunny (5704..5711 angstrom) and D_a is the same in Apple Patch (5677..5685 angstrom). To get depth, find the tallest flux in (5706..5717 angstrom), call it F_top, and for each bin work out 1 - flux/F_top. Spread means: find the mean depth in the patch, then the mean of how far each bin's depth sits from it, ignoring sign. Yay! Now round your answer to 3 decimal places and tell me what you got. -0.015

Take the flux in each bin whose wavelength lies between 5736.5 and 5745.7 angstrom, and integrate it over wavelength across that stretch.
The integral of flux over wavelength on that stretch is 113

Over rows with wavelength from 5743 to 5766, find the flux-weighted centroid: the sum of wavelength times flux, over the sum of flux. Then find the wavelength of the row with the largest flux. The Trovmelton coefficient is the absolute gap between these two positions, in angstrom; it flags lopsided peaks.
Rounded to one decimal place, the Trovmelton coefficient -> 6.5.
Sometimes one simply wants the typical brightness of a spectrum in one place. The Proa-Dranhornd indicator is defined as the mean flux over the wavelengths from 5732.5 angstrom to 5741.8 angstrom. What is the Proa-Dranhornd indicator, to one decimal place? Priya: 12.3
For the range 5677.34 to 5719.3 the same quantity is 11.7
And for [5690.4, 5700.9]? 12.0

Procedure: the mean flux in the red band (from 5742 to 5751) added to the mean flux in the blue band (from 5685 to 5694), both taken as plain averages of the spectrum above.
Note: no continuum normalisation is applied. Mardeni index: 23.8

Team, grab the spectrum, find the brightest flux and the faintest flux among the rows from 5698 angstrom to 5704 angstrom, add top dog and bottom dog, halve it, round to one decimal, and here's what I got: 11.6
